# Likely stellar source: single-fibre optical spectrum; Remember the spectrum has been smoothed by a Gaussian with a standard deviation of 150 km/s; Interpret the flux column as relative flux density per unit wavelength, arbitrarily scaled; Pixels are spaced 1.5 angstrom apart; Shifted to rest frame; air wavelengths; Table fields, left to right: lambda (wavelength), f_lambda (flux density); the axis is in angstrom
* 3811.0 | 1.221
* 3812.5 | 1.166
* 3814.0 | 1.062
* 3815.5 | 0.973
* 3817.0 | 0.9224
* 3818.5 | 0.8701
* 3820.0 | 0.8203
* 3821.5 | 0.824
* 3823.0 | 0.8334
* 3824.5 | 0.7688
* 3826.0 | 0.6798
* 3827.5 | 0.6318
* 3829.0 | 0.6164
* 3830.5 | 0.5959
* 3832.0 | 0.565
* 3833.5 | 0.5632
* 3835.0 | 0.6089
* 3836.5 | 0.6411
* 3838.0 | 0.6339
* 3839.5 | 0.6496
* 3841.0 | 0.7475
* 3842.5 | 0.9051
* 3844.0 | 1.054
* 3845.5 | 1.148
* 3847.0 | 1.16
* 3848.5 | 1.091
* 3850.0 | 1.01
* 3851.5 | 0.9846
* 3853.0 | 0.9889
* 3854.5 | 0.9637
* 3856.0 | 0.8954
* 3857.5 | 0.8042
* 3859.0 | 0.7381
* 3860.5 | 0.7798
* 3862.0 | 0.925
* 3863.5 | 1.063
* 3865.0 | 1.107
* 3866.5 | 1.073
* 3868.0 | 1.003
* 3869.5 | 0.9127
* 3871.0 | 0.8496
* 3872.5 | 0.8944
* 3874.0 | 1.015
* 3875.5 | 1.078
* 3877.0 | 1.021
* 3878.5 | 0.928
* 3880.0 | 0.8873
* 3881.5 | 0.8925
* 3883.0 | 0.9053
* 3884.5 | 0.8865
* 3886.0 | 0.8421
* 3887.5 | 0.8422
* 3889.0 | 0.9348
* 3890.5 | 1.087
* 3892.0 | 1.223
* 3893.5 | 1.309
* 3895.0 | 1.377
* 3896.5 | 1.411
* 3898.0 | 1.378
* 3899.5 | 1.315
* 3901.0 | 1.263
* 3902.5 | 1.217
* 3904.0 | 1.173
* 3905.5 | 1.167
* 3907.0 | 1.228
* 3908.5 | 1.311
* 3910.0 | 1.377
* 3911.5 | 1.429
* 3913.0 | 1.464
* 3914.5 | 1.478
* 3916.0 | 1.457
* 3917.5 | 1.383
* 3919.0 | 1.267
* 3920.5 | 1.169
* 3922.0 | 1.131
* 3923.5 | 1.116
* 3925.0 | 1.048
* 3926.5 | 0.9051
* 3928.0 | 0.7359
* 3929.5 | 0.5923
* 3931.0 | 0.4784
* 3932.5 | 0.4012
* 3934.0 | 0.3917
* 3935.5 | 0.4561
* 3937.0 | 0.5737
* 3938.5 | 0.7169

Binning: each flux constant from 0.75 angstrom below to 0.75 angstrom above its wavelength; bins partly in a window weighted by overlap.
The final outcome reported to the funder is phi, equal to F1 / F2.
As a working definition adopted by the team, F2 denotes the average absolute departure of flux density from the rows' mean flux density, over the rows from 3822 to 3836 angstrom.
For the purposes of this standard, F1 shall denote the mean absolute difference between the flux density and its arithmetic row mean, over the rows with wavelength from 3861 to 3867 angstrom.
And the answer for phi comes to 0.8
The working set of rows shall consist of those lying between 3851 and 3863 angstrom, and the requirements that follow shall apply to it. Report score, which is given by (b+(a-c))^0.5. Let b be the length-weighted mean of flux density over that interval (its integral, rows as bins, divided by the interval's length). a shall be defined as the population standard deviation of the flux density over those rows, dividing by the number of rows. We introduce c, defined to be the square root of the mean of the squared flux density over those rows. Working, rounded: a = 0.09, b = 0.89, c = 0.89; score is 0.30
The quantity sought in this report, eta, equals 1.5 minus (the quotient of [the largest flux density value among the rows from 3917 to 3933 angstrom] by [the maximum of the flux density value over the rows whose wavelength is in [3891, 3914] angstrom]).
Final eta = 0.56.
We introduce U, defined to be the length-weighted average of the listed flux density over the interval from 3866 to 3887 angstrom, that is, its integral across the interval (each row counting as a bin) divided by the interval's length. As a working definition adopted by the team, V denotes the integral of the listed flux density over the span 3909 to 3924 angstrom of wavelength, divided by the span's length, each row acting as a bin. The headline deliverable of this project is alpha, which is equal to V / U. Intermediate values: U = 0.94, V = 1.33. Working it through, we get 1.4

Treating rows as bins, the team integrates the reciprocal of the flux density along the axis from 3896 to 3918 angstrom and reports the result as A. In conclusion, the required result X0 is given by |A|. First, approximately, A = 17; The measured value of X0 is 17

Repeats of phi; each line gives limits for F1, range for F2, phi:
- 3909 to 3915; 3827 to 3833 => 1.6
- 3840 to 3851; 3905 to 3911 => 1.5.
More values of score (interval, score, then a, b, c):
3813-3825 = 0.31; 0.09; 0.89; 0.89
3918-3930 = 0.46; 0.22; 1.01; 1.02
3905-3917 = 0.33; 0.11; 1.37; 1.37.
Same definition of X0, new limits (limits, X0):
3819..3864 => 57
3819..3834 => 22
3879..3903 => 23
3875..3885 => 11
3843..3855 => 11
